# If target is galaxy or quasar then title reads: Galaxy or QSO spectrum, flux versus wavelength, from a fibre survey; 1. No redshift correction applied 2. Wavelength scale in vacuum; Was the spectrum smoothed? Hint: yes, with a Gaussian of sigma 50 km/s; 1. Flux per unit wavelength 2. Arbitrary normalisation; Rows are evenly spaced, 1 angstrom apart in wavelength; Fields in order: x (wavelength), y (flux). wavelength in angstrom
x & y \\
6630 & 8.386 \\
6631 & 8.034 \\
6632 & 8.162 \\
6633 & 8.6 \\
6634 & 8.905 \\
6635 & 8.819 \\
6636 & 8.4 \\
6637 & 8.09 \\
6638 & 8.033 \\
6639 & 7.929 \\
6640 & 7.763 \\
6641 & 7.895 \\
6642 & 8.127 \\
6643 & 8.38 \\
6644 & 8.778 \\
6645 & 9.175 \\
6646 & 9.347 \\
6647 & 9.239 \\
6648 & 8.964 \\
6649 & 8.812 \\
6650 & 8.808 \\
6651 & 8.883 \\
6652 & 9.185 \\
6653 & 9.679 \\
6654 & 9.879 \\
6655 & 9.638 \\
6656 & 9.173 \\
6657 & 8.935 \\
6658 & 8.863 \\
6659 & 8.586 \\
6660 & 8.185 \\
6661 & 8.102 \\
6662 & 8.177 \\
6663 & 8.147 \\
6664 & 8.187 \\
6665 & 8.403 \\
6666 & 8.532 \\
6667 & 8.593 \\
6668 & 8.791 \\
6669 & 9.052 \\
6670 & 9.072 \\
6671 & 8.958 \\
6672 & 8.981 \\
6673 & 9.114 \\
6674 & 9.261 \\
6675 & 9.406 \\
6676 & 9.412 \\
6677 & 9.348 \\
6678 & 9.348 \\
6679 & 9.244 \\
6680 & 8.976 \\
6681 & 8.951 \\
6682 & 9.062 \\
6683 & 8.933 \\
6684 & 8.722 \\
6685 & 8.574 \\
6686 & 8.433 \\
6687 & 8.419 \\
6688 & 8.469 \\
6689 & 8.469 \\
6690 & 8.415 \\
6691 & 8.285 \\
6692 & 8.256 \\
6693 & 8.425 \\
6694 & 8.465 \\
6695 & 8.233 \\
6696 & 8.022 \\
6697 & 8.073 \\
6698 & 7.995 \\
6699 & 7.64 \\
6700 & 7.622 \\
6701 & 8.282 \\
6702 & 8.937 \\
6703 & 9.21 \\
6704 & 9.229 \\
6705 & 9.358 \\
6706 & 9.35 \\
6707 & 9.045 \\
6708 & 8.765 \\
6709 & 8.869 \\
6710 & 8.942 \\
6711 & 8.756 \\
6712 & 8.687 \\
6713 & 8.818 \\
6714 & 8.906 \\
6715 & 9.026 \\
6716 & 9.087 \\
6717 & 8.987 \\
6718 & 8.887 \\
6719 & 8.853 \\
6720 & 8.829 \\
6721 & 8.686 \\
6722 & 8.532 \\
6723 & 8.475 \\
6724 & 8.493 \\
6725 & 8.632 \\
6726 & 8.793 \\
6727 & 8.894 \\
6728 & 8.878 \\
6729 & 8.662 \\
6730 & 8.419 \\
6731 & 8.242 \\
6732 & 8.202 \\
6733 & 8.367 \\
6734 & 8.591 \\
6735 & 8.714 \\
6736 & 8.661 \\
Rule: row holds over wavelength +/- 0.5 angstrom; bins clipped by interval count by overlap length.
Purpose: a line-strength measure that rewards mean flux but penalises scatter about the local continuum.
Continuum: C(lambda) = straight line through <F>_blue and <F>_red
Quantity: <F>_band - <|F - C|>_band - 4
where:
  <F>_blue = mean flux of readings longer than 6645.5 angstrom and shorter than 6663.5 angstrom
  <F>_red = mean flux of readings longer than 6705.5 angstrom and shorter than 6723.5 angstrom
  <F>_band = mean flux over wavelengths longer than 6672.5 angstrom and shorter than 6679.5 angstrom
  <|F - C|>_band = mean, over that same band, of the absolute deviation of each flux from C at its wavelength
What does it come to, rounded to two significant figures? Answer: 4.9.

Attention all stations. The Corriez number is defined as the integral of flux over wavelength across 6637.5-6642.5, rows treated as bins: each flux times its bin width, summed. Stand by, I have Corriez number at 40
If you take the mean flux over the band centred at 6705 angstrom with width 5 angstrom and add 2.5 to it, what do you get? 11.7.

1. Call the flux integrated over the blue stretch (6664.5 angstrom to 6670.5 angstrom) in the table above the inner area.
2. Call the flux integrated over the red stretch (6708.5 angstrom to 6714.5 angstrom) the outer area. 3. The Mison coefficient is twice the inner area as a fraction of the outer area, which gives 1.98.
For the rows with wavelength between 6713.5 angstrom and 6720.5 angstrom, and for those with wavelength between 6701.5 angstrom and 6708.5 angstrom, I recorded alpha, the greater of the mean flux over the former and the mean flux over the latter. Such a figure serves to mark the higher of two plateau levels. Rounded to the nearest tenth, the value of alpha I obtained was 9.1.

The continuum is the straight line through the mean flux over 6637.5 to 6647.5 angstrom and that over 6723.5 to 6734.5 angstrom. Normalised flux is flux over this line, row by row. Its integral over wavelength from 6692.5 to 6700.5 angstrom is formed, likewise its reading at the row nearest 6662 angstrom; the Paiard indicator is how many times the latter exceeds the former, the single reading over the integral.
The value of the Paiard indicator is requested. 0.13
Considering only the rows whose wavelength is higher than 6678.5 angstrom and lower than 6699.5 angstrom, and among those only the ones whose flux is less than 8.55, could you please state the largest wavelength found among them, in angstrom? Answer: 6699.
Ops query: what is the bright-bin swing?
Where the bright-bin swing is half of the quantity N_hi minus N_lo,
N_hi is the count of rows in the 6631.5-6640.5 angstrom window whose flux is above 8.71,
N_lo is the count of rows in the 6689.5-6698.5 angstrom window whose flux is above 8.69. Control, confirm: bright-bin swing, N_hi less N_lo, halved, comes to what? 1.0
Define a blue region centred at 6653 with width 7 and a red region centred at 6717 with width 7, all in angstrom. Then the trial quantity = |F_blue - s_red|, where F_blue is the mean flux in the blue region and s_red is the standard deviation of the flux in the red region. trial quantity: 9.2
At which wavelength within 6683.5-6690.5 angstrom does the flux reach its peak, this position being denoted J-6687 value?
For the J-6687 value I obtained 6684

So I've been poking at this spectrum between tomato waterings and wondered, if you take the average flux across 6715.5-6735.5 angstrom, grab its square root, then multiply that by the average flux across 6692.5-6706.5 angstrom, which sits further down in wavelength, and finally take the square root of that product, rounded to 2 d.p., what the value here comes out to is 5.00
